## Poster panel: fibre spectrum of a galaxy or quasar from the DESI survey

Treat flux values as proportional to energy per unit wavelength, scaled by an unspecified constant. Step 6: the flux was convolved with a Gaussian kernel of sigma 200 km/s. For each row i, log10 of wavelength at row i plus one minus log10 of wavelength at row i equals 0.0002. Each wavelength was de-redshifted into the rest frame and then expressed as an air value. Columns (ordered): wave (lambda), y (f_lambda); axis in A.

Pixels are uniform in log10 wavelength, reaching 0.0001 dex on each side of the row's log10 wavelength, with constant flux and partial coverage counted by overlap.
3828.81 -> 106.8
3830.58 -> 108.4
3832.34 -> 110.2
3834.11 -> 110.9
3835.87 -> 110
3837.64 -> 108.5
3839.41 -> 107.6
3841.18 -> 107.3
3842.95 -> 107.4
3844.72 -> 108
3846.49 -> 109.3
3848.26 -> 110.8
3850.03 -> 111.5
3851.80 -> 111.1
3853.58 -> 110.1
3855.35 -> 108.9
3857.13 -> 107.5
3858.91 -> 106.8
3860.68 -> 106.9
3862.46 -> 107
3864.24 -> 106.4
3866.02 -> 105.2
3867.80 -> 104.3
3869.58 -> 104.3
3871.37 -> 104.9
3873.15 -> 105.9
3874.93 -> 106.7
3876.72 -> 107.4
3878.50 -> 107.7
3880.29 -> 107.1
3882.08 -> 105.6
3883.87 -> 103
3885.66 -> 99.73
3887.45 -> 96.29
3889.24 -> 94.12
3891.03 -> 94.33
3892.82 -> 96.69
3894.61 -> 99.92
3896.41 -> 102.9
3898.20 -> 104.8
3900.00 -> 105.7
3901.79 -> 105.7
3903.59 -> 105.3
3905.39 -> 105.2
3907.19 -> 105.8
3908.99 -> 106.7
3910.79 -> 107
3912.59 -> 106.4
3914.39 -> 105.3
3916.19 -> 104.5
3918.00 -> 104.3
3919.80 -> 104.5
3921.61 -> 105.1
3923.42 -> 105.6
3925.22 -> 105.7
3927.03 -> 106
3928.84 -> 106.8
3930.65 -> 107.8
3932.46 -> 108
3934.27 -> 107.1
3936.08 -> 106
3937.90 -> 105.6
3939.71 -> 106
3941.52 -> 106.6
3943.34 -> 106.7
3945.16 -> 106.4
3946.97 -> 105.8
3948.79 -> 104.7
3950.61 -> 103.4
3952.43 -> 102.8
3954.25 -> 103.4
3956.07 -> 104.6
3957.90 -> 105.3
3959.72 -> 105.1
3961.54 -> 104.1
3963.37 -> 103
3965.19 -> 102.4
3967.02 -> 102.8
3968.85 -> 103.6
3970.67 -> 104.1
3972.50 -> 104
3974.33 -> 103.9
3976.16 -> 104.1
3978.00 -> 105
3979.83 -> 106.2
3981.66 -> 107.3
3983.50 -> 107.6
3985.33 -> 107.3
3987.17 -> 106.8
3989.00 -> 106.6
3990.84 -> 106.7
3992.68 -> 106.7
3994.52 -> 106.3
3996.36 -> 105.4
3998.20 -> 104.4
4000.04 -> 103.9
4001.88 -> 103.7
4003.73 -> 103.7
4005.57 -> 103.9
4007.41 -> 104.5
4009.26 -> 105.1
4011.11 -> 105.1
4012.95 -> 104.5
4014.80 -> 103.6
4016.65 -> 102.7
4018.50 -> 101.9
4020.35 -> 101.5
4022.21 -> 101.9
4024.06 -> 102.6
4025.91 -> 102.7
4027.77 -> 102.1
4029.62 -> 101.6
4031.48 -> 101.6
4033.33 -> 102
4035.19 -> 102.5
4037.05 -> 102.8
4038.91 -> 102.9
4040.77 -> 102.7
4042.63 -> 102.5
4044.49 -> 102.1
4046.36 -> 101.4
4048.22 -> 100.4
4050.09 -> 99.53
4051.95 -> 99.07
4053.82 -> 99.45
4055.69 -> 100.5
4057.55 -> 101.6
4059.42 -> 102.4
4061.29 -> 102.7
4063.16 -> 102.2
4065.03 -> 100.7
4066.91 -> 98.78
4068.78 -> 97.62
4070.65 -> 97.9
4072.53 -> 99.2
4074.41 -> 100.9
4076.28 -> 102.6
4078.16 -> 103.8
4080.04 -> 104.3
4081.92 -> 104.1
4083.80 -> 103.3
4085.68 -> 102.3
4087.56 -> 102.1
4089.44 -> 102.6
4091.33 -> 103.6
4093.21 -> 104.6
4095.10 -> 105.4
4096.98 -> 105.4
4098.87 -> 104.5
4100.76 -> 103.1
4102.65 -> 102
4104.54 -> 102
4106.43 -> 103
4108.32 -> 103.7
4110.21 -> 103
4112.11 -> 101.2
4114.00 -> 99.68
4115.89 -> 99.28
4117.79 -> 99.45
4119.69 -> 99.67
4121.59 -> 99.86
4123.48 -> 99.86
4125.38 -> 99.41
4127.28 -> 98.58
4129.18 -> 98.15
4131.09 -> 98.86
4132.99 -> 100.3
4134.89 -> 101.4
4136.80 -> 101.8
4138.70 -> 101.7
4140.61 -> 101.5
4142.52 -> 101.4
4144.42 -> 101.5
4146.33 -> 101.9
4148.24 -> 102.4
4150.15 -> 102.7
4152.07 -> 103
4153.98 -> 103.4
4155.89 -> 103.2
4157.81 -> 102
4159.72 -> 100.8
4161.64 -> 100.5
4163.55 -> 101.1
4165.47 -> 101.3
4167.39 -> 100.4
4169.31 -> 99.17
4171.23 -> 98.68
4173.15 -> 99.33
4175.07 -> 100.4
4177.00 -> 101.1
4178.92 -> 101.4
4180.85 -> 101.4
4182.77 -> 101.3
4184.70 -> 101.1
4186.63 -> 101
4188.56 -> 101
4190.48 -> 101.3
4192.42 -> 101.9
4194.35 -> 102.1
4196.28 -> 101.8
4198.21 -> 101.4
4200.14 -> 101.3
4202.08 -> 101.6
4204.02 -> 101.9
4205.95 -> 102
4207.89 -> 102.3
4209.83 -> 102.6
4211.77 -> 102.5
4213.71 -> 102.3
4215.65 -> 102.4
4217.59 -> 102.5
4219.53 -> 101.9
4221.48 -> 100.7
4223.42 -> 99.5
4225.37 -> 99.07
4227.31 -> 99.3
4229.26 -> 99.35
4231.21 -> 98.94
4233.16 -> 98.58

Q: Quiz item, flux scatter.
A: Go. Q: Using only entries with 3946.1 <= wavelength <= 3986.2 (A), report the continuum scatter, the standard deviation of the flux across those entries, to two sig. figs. 1.5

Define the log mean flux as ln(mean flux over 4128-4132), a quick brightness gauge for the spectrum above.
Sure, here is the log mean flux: 4.59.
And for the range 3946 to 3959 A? 4.65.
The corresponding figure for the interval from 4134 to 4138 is 4.62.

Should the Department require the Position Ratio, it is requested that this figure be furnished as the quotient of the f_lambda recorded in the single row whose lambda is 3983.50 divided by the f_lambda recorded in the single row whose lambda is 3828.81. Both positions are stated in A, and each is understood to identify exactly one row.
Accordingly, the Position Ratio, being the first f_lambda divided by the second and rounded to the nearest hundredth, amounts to 1.01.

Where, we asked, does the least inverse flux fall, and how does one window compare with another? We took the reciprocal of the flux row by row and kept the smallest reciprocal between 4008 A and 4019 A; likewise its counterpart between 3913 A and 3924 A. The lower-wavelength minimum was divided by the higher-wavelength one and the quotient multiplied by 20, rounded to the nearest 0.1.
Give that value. 19.9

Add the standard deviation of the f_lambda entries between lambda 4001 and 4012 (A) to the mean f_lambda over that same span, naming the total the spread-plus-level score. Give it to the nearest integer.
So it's 105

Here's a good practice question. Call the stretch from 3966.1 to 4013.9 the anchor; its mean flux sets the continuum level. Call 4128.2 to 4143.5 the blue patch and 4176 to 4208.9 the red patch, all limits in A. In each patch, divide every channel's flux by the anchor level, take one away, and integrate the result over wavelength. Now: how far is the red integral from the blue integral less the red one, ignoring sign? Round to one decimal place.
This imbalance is 1.6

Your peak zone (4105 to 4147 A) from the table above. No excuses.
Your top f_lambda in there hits 103.7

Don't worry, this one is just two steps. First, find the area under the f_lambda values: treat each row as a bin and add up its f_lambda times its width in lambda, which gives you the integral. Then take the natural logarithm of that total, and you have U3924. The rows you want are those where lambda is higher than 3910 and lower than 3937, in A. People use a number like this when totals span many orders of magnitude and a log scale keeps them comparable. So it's 7.96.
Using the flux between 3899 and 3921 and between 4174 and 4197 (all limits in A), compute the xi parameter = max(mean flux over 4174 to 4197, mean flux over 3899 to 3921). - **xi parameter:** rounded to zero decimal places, 106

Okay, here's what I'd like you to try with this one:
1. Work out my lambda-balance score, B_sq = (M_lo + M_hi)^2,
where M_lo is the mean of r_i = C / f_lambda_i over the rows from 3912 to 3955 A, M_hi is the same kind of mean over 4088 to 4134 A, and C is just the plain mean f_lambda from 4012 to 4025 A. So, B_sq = 3.94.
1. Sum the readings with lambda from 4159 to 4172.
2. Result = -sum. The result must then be -702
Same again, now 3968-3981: -731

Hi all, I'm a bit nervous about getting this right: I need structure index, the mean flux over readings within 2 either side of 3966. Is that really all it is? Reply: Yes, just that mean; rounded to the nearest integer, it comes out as 103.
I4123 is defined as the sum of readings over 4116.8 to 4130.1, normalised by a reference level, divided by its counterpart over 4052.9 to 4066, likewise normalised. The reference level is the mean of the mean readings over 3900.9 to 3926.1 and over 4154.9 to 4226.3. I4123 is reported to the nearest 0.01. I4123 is 0.98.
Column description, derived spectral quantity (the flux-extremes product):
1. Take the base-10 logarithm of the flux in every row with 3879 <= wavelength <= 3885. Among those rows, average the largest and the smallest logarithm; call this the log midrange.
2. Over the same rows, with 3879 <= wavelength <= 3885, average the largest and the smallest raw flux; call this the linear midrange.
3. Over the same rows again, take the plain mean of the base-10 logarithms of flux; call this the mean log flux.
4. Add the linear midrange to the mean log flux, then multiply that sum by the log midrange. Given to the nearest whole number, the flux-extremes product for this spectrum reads 216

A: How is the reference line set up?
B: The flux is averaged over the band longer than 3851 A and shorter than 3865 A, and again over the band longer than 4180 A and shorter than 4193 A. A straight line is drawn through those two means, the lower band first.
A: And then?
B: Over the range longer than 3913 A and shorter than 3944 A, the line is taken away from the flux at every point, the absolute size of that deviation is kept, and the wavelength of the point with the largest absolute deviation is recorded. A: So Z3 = 3918.00 A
